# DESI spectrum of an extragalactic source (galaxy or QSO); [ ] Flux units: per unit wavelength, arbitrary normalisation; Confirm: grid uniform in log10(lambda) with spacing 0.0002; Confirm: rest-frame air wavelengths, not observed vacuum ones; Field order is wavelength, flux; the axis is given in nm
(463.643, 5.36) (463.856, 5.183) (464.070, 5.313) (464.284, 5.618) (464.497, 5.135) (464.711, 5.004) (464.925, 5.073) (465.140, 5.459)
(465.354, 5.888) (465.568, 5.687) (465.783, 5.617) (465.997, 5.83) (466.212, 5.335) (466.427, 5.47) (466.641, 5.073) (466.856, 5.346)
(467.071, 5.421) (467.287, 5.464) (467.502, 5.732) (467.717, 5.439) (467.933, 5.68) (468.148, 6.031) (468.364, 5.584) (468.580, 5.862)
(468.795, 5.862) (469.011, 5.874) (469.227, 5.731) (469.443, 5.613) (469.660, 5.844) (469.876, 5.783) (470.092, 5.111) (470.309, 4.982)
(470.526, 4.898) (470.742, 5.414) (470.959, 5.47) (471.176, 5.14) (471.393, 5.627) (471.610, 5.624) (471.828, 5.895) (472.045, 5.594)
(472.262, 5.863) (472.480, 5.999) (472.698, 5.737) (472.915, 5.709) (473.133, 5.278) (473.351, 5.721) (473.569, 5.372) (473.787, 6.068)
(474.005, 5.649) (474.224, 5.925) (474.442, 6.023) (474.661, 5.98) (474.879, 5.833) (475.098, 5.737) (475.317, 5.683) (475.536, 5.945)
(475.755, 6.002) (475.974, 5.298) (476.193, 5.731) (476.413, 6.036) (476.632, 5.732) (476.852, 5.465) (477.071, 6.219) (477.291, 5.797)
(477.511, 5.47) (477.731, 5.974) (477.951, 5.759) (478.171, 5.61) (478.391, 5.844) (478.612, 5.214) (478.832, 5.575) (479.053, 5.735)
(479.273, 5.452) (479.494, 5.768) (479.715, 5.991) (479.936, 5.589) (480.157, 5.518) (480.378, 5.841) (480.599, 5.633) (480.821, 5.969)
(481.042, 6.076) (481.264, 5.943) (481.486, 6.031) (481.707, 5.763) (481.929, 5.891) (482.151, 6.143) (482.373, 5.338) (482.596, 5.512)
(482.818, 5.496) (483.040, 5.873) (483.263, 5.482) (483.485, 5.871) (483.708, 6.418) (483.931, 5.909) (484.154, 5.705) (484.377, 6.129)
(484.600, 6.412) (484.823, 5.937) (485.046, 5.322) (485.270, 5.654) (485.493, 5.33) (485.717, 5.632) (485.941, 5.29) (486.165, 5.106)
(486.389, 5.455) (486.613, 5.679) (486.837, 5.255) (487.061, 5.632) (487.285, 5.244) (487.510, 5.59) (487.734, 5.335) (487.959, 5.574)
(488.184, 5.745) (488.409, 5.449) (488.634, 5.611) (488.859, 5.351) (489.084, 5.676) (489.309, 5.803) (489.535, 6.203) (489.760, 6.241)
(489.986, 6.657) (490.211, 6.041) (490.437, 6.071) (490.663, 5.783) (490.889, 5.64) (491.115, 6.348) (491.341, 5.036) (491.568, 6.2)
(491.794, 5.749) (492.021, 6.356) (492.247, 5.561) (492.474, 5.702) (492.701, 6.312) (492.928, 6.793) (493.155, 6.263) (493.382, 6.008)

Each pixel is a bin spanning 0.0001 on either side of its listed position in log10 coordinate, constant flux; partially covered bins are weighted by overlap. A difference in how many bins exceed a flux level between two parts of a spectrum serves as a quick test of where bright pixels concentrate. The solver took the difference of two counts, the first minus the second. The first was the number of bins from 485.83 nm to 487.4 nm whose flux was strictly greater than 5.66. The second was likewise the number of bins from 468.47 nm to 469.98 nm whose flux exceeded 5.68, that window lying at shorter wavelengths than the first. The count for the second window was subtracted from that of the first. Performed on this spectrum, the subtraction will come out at -5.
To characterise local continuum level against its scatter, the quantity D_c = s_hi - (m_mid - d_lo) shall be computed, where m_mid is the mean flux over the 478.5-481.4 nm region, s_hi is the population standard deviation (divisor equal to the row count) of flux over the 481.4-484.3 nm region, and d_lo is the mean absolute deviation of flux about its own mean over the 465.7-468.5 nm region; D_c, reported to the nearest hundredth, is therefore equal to -5.24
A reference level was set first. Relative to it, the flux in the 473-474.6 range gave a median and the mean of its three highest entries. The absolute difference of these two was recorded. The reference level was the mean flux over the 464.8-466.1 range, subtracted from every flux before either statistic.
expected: 0.28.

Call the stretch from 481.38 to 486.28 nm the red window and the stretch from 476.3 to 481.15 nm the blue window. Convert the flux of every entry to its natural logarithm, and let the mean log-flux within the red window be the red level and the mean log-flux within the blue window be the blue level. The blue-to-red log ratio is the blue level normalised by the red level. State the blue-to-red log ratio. 1.00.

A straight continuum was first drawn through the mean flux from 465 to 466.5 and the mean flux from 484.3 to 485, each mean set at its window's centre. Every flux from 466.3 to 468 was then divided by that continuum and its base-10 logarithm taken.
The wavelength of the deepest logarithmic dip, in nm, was 466.641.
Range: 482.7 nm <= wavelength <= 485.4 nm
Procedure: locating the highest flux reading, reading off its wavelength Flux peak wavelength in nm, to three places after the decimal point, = 483.708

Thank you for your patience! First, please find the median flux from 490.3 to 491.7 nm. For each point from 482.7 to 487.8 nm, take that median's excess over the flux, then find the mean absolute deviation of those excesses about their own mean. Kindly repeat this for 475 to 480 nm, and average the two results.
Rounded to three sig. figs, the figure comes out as 0.231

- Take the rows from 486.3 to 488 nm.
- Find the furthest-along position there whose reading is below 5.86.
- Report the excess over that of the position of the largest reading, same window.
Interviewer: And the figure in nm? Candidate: -1.35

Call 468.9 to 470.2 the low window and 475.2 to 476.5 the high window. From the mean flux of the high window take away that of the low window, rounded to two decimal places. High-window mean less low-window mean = 0.12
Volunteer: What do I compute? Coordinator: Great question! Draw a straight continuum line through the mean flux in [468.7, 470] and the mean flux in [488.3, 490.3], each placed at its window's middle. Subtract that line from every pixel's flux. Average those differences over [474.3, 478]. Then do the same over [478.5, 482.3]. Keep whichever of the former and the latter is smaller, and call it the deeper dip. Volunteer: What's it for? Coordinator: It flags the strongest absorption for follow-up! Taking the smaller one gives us -0.07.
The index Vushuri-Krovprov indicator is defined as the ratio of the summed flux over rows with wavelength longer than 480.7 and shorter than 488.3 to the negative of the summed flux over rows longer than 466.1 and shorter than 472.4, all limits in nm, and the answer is -1.2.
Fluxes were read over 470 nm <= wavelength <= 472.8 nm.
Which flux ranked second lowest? 4.982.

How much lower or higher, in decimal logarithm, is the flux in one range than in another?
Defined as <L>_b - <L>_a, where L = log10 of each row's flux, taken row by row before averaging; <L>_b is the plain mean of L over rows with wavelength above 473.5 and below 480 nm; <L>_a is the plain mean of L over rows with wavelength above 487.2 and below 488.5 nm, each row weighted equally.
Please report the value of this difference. 0.020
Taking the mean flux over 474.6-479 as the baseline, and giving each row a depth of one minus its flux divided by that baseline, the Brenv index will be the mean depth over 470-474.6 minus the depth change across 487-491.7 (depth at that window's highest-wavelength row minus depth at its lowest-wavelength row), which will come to 0.13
